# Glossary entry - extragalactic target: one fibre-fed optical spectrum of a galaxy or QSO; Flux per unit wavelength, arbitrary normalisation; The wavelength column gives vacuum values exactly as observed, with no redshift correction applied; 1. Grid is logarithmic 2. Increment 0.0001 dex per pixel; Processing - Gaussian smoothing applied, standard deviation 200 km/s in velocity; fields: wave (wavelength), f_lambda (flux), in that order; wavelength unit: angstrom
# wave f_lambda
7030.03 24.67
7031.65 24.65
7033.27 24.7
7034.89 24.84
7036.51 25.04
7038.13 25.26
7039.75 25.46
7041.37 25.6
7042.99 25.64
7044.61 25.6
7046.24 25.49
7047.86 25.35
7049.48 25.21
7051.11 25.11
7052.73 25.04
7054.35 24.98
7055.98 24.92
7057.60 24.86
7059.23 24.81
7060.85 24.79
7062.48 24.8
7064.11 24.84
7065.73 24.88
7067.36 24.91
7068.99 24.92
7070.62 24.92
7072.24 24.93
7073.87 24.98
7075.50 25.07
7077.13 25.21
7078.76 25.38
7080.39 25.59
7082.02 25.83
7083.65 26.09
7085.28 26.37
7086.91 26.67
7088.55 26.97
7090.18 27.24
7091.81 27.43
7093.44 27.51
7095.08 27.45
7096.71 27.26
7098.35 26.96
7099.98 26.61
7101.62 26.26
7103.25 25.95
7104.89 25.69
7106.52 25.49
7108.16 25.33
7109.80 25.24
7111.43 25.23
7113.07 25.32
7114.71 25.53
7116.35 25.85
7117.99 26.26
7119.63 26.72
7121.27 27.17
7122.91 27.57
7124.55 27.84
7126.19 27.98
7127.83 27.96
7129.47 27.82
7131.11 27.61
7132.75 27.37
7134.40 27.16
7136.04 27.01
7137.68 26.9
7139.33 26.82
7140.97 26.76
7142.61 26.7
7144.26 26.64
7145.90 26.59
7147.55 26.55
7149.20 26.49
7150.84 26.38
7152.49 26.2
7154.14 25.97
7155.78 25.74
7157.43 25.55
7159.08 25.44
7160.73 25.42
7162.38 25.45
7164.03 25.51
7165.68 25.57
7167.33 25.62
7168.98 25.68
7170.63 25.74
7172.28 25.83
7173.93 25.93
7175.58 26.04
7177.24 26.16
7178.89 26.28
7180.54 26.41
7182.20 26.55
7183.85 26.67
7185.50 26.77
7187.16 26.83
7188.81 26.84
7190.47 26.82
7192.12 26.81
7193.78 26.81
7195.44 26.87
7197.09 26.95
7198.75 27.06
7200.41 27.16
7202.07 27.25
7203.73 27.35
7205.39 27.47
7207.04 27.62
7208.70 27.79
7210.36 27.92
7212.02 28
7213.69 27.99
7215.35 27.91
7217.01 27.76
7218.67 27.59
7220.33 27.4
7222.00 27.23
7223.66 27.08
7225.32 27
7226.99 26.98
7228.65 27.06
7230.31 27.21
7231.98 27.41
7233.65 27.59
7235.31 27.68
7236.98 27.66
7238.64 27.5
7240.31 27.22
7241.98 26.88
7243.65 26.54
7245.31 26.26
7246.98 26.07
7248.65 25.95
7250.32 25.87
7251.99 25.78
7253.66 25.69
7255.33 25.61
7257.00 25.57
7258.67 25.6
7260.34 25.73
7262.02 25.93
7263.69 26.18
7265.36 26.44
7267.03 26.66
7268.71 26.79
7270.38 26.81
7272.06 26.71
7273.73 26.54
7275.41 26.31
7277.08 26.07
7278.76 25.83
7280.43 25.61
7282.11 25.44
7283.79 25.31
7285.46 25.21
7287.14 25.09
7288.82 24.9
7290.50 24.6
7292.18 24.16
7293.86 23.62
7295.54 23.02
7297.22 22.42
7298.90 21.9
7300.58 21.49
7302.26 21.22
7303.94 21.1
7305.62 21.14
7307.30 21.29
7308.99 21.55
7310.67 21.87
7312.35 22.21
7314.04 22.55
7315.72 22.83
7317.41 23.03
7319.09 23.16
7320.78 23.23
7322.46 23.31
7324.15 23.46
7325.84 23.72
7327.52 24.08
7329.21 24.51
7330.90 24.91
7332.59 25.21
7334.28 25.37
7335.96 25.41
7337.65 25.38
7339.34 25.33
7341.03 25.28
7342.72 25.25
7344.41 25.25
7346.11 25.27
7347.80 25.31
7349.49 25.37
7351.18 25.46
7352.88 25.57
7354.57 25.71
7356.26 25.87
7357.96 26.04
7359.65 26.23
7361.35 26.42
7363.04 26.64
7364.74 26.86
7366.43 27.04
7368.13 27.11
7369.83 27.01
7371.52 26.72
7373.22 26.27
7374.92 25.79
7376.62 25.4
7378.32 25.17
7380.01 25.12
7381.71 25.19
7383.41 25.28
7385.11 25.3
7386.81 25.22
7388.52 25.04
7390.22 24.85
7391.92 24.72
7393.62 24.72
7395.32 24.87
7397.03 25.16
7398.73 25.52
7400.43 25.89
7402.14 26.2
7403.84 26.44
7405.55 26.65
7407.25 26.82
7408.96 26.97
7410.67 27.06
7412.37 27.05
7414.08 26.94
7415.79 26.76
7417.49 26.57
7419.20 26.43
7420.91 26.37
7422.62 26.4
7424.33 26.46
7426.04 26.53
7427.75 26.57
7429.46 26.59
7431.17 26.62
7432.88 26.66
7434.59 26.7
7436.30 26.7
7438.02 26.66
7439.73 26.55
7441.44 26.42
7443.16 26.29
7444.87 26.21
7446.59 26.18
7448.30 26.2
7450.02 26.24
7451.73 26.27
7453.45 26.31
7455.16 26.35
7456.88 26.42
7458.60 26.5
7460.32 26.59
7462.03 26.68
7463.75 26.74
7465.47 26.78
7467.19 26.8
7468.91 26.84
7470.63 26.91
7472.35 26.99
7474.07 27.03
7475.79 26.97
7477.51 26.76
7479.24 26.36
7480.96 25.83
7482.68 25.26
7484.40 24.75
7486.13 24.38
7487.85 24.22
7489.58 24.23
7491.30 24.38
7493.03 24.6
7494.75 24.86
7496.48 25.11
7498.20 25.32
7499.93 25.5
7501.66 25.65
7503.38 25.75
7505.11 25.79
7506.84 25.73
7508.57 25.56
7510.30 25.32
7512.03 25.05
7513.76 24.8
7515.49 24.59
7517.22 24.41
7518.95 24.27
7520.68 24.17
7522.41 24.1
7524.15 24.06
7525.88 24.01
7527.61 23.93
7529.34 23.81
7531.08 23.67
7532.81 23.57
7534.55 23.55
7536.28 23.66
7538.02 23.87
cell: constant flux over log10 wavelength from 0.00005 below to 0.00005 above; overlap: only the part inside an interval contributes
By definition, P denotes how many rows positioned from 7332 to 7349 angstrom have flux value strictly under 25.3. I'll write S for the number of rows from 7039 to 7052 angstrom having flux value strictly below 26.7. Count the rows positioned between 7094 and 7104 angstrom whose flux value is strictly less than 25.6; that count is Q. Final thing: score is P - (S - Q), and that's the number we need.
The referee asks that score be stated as -3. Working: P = 5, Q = 0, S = 8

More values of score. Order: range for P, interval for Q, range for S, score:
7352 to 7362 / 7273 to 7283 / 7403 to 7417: -1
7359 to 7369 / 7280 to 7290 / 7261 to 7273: 1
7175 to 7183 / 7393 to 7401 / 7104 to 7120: -5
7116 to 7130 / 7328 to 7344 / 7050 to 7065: 0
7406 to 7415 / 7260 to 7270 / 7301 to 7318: -10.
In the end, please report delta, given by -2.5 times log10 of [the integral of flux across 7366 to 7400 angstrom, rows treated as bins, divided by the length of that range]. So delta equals -3.52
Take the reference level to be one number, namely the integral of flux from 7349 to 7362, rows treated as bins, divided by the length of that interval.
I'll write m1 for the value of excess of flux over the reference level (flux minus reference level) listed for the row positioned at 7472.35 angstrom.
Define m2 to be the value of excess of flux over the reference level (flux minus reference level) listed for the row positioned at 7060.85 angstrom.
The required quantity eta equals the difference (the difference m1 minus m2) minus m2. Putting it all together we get 3.2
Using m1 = 1.2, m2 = -1.0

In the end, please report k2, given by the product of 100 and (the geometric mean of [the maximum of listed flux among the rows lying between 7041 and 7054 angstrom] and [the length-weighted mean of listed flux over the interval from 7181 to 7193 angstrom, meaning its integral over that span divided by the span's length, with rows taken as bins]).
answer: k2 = 2619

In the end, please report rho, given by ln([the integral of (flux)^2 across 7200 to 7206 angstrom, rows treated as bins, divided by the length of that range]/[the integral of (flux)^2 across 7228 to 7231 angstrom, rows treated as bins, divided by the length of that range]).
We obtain 0.01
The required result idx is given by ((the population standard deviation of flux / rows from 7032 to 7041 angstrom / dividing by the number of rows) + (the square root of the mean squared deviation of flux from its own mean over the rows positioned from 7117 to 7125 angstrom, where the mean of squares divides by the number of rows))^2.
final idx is 0.71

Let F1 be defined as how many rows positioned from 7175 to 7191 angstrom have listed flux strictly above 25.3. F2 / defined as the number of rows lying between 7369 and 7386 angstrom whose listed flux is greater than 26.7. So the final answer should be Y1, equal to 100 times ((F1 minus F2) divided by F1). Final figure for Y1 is 80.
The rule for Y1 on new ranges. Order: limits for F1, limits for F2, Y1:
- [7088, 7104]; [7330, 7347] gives 100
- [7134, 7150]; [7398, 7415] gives 50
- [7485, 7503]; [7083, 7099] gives -133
